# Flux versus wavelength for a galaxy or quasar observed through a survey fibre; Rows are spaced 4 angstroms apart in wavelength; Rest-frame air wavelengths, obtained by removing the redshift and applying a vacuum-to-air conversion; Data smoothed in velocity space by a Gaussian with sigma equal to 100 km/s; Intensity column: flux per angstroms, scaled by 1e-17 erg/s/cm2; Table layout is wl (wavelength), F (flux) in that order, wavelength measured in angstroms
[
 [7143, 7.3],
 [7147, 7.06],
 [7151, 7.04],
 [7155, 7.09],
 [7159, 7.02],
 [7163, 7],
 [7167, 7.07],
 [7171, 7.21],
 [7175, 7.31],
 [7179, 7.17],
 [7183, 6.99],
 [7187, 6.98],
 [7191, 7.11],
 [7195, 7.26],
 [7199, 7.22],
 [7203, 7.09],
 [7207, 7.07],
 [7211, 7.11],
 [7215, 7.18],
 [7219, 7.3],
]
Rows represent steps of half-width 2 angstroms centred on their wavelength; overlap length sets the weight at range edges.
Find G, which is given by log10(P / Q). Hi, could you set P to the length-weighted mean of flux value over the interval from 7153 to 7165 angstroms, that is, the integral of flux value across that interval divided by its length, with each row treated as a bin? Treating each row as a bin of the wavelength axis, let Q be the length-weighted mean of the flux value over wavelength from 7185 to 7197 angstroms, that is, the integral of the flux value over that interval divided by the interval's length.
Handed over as -0.005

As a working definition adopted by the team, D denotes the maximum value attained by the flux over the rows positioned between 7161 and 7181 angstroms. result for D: 7.31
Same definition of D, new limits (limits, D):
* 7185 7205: 7.26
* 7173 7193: 7.31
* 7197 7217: 7.22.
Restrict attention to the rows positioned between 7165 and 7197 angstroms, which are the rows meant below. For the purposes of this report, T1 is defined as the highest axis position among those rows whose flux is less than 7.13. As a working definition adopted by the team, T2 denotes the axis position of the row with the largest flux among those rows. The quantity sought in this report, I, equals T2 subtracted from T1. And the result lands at 16 angstroms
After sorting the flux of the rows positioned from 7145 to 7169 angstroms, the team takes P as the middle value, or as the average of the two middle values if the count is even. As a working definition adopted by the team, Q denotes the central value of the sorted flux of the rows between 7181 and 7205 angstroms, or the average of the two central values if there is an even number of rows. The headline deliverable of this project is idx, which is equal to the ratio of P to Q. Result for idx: 0.99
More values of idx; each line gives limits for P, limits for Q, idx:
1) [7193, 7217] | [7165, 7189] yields 1.00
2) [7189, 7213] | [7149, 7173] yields 1.01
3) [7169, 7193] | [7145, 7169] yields 1.01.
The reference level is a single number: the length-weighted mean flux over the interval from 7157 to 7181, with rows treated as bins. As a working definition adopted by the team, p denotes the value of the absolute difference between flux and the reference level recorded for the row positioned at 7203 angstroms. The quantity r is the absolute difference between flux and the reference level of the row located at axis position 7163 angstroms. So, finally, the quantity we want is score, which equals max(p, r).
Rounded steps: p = 0.04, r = 0.13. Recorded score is 0.13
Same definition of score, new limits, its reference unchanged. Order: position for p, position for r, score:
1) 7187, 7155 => 0.15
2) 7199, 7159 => 0.11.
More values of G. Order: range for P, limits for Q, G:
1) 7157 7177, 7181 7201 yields 0.001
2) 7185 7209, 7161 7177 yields -0.002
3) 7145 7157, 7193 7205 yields -0.008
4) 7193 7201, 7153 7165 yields 0.012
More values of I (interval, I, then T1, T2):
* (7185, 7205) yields 8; 7203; 7195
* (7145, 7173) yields -4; 7167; 7171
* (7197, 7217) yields 12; 7211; 7199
